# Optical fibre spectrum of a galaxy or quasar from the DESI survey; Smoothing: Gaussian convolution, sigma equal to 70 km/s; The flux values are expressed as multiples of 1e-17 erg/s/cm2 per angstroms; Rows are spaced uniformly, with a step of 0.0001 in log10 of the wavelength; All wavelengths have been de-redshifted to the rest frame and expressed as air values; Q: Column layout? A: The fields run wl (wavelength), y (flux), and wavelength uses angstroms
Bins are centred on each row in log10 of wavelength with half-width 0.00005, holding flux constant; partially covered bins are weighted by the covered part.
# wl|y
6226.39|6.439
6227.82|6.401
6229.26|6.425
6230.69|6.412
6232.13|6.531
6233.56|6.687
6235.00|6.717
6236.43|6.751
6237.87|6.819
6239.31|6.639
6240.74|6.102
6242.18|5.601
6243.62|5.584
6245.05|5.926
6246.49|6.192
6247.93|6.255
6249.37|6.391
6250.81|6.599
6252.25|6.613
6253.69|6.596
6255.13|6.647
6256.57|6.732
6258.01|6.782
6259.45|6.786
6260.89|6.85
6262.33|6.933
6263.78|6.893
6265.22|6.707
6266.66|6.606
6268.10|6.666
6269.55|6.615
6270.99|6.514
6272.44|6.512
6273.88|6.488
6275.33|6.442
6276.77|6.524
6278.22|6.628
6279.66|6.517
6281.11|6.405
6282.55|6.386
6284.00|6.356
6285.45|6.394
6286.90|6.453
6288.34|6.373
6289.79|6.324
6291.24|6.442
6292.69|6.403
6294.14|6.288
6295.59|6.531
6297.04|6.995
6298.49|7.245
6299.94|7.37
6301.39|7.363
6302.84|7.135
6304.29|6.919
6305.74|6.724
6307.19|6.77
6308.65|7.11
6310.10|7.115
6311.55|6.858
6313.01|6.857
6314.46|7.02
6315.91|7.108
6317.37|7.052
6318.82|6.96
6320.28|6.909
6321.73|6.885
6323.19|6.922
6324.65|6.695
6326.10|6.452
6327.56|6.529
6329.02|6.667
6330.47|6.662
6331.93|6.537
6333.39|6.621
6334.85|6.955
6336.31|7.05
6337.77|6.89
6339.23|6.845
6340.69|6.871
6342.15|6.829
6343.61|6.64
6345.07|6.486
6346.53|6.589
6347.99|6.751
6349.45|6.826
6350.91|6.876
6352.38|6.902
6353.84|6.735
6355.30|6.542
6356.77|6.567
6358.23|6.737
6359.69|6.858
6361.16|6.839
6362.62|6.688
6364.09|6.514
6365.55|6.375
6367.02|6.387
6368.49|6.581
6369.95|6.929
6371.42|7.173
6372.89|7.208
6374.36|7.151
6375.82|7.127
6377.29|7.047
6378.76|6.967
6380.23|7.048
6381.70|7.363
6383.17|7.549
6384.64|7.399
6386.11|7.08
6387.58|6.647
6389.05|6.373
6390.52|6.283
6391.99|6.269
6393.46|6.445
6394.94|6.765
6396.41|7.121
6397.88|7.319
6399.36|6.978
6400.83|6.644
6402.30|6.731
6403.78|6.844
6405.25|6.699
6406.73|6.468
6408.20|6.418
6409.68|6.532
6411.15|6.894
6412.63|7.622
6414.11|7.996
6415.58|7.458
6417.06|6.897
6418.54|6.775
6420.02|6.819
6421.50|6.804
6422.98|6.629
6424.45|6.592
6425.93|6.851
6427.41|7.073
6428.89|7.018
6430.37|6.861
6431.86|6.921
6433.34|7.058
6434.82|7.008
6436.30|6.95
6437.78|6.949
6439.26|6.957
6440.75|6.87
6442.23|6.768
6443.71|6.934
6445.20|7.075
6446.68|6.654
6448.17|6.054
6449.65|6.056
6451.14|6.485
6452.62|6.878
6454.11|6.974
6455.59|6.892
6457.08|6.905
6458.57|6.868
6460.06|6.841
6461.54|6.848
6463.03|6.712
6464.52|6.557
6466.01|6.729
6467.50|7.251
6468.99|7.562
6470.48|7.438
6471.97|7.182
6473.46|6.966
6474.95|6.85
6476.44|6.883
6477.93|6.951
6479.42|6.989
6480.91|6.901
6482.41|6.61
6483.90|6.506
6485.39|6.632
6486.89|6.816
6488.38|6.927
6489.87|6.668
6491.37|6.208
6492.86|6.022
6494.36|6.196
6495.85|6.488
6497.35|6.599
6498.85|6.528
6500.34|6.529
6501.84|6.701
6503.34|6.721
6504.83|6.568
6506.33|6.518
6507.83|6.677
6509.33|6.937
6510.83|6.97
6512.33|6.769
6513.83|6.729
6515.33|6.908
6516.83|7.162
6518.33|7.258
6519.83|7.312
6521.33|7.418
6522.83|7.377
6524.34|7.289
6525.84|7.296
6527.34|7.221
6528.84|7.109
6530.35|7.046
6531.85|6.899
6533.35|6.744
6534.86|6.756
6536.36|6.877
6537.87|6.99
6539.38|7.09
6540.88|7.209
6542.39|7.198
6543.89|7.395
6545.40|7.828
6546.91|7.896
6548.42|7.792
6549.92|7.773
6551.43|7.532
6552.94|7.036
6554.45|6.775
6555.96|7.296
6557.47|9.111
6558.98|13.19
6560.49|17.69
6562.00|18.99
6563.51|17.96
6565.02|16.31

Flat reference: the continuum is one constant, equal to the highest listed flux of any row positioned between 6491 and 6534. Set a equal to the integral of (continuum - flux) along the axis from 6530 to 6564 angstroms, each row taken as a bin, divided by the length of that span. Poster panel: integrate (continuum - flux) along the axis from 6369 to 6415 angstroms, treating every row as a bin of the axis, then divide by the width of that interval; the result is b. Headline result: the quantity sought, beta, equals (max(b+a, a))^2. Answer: 1.13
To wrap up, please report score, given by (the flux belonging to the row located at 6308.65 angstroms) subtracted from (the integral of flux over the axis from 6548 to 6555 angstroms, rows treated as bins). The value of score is 45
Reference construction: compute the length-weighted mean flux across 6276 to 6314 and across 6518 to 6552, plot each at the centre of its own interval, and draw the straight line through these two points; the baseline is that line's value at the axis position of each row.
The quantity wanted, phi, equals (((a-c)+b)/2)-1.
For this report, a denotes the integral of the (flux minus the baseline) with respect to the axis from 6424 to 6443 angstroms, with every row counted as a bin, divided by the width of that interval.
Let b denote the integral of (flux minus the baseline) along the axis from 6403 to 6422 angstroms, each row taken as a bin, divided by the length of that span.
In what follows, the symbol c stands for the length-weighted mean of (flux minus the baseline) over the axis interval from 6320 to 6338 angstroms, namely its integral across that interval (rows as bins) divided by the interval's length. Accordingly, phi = -1.06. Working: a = -0.12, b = -0.05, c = -0.05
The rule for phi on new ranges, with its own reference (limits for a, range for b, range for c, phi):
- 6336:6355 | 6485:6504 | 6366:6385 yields -1.42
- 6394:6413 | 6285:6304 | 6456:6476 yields -0.99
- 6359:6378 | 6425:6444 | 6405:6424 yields -1.04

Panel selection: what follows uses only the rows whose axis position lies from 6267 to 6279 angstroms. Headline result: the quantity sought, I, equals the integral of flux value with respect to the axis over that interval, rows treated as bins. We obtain 79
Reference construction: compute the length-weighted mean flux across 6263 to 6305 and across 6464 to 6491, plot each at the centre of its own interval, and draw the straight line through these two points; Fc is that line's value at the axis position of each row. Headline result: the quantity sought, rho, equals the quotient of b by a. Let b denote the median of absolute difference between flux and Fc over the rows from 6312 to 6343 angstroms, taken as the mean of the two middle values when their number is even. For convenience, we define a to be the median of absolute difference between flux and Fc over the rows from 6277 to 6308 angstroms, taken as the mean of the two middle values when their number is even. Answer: 0.72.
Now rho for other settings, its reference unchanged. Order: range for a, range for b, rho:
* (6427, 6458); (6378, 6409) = 3.21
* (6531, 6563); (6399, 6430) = 0.64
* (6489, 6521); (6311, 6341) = 0.61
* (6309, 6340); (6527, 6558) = 1.21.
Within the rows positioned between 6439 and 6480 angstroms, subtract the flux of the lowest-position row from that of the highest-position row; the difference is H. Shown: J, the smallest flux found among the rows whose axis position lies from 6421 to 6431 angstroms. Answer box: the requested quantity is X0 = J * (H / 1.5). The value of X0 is 0.1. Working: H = 0.0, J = 6.592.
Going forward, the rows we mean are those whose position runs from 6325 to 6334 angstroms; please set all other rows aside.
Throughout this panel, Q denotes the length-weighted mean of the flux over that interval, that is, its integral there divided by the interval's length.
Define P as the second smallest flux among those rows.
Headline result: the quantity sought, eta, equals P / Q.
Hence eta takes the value 0.99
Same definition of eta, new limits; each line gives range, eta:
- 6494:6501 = 1.00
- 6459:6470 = 0.97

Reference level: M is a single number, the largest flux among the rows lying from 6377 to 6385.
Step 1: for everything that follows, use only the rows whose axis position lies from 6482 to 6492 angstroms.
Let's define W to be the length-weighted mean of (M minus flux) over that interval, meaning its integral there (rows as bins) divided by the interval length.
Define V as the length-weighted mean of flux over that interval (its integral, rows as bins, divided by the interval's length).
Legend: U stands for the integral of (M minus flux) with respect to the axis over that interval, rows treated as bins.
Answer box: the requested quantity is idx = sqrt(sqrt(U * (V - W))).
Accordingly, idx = 2.69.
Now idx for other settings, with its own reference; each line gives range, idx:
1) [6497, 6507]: 2.71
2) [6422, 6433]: 2.62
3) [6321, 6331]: 2.66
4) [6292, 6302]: 2.54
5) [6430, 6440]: 2.47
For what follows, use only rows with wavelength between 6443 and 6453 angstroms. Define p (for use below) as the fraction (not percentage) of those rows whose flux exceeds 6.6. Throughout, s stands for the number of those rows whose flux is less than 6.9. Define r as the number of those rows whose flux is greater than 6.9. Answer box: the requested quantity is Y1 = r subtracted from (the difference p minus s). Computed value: -6.4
